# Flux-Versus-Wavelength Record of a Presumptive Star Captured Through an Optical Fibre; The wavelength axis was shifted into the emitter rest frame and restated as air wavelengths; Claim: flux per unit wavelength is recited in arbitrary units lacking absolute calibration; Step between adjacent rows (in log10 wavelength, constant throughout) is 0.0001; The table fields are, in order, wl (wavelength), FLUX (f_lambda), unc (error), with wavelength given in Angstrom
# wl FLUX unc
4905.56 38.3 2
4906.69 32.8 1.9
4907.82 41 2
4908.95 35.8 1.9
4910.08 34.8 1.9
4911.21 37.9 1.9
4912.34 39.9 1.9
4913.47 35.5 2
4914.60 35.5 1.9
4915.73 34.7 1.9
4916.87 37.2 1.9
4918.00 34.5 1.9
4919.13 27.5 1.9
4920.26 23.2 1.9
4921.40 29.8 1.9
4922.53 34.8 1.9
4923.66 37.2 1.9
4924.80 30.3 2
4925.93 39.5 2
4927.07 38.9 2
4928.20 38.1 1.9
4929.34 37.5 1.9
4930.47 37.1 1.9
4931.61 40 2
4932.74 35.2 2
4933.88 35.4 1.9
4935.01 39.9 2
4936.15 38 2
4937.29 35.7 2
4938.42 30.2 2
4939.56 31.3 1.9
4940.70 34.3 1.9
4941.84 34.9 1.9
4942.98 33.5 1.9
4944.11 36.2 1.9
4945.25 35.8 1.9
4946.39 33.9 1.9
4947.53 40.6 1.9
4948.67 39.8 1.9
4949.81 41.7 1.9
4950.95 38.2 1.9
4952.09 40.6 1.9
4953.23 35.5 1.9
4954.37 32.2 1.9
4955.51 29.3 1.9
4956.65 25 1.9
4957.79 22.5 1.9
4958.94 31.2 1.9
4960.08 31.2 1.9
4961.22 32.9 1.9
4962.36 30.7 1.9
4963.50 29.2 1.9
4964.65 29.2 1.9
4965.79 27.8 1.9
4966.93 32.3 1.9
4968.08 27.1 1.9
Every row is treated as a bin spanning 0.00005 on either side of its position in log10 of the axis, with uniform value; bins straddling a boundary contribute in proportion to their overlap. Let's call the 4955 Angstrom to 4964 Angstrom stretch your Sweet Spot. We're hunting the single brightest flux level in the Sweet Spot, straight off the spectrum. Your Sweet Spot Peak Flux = 32.9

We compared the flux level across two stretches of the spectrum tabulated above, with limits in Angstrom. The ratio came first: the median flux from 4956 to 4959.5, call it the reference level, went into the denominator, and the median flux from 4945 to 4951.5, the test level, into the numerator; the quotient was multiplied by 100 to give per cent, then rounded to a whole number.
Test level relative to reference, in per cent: 156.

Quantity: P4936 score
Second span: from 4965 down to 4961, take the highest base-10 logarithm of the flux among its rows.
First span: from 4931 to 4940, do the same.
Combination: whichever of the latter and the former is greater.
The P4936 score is 1.60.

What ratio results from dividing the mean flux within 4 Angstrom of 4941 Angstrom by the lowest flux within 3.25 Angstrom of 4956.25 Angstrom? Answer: 1.5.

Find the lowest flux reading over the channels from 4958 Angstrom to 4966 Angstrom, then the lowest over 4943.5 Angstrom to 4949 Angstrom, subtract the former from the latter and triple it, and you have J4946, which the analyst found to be 18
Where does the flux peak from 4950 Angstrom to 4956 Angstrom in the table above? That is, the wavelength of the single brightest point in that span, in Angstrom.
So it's 4952.09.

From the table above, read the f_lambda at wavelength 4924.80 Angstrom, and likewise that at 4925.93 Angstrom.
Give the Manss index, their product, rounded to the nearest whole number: 1197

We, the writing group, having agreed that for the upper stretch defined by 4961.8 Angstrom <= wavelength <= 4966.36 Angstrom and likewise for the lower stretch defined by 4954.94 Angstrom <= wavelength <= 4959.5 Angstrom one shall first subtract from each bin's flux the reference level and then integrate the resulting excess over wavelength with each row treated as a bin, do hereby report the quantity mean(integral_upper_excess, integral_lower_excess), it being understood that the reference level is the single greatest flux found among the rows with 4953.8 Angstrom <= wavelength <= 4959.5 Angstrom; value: -19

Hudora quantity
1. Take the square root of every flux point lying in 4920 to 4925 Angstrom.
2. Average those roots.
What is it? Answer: 5.6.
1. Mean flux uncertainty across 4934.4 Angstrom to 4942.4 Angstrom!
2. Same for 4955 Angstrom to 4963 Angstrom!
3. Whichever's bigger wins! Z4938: 1.957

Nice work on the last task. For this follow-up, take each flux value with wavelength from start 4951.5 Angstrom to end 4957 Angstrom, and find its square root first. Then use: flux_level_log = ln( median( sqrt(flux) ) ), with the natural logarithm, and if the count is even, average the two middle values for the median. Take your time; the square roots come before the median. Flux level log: 1.74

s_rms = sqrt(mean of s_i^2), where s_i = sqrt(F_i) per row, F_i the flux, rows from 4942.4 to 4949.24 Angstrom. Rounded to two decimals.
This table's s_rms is 6.05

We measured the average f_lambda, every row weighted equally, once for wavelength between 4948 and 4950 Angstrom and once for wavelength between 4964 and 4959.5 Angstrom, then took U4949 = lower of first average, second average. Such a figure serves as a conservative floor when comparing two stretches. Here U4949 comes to 31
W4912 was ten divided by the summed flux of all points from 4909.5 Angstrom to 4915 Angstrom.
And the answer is 0.054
